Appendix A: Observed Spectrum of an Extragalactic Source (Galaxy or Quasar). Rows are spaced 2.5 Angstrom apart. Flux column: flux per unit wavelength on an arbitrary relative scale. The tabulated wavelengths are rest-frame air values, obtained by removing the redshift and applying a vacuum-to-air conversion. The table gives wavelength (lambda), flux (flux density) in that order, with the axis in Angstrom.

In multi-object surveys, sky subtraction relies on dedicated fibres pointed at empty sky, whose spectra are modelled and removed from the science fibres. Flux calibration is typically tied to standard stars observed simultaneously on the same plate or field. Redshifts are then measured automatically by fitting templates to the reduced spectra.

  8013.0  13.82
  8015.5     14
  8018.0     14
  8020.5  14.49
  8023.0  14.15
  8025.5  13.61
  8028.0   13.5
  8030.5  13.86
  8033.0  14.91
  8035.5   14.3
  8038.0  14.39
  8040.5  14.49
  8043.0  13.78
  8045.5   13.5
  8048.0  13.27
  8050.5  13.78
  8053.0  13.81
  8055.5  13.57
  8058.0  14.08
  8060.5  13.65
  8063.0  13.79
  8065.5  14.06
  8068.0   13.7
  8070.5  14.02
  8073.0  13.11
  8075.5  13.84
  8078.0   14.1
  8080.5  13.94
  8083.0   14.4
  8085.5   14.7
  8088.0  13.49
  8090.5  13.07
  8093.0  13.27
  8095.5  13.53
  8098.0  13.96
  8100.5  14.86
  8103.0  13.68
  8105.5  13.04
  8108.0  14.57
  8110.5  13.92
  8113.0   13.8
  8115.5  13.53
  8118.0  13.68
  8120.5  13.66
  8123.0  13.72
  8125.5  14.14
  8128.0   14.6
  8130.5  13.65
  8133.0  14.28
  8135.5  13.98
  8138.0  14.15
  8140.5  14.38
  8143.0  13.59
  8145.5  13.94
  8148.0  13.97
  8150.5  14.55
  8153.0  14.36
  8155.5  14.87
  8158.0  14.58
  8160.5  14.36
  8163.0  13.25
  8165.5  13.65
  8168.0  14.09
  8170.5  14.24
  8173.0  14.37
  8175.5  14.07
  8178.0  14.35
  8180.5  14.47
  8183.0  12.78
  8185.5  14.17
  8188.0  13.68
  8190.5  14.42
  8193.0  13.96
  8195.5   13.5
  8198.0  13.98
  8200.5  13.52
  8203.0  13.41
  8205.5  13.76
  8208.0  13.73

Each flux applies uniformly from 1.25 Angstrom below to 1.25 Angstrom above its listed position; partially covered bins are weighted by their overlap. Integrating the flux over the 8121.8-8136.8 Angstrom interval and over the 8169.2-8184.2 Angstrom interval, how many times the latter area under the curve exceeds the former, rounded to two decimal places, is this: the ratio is 1.00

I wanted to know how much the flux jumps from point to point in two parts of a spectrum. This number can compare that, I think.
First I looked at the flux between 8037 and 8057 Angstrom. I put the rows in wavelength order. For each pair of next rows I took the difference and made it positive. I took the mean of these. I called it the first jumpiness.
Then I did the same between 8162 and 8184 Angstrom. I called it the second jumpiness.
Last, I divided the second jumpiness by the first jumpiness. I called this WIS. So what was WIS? 1.5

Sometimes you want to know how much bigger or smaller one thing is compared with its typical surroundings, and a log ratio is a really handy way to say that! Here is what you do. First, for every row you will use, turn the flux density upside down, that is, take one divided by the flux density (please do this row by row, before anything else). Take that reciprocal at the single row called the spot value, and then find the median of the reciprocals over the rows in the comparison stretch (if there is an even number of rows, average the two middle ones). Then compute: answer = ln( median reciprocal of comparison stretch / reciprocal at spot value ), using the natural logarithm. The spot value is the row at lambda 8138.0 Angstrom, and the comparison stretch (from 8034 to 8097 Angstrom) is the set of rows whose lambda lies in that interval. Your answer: 0.03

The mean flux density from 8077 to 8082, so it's 14.0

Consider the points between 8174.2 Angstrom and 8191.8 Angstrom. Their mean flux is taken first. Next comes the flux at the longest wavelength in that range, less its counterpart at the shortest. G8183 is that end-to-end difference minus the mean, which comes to -13.6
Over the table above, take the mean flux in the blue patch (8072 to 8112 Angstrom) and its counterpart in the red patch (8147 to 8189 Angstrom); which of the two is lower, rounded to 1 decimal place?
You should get 13.8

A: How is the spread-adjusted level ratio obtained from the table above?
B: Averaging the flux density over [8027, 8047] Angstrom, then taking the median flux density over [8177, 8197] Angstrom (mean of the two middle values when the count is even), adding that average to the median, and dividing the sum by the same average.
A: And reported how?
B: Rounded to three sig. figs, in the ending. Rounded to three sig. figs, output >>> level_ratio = 2.00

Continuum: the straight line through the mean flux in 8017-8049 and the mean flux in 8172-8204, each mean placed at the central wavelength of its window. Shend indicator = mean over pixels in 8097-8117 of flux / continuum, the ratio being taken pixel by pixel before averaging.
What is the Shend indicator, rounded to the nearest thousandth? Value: 0.997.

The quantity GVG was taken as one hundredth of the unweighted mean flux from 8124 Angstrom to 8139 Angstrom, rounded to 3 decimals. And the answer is 0.141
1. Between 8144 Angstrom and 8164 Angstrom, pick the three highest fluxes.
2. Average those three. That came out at 14.7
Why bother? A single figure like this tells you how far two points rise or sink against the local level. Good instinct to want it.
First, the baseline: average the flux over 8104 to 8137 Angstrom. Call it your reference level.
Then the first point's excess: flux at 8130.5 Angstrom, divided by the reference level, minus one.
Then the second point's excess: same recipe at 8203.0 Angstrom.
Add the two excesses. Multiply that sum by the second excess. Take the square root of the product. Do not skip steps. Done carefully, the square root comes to 0.04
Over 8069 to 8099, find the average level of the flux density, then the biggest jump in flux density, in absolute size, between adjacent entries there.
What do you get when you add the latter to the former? 15.0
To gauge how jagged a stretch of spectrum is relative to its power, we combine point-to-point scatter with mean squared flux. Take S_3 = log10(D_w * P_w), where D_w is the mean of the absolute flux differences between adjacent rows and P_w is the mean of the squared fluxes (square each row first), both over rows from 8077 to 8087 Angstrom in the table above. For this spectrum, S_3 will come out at 1.80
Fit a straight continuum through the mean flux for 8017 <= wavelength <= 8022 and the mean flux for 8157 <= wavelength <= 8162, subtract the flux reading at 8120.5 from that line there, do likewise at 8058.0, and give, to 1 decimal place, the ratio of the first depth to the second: 3.3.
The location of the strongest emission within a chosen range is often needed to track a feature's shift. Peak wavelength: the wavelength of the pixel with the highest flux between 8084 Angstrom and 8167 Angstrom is 8155.5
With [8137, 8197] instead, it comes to 8155.5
